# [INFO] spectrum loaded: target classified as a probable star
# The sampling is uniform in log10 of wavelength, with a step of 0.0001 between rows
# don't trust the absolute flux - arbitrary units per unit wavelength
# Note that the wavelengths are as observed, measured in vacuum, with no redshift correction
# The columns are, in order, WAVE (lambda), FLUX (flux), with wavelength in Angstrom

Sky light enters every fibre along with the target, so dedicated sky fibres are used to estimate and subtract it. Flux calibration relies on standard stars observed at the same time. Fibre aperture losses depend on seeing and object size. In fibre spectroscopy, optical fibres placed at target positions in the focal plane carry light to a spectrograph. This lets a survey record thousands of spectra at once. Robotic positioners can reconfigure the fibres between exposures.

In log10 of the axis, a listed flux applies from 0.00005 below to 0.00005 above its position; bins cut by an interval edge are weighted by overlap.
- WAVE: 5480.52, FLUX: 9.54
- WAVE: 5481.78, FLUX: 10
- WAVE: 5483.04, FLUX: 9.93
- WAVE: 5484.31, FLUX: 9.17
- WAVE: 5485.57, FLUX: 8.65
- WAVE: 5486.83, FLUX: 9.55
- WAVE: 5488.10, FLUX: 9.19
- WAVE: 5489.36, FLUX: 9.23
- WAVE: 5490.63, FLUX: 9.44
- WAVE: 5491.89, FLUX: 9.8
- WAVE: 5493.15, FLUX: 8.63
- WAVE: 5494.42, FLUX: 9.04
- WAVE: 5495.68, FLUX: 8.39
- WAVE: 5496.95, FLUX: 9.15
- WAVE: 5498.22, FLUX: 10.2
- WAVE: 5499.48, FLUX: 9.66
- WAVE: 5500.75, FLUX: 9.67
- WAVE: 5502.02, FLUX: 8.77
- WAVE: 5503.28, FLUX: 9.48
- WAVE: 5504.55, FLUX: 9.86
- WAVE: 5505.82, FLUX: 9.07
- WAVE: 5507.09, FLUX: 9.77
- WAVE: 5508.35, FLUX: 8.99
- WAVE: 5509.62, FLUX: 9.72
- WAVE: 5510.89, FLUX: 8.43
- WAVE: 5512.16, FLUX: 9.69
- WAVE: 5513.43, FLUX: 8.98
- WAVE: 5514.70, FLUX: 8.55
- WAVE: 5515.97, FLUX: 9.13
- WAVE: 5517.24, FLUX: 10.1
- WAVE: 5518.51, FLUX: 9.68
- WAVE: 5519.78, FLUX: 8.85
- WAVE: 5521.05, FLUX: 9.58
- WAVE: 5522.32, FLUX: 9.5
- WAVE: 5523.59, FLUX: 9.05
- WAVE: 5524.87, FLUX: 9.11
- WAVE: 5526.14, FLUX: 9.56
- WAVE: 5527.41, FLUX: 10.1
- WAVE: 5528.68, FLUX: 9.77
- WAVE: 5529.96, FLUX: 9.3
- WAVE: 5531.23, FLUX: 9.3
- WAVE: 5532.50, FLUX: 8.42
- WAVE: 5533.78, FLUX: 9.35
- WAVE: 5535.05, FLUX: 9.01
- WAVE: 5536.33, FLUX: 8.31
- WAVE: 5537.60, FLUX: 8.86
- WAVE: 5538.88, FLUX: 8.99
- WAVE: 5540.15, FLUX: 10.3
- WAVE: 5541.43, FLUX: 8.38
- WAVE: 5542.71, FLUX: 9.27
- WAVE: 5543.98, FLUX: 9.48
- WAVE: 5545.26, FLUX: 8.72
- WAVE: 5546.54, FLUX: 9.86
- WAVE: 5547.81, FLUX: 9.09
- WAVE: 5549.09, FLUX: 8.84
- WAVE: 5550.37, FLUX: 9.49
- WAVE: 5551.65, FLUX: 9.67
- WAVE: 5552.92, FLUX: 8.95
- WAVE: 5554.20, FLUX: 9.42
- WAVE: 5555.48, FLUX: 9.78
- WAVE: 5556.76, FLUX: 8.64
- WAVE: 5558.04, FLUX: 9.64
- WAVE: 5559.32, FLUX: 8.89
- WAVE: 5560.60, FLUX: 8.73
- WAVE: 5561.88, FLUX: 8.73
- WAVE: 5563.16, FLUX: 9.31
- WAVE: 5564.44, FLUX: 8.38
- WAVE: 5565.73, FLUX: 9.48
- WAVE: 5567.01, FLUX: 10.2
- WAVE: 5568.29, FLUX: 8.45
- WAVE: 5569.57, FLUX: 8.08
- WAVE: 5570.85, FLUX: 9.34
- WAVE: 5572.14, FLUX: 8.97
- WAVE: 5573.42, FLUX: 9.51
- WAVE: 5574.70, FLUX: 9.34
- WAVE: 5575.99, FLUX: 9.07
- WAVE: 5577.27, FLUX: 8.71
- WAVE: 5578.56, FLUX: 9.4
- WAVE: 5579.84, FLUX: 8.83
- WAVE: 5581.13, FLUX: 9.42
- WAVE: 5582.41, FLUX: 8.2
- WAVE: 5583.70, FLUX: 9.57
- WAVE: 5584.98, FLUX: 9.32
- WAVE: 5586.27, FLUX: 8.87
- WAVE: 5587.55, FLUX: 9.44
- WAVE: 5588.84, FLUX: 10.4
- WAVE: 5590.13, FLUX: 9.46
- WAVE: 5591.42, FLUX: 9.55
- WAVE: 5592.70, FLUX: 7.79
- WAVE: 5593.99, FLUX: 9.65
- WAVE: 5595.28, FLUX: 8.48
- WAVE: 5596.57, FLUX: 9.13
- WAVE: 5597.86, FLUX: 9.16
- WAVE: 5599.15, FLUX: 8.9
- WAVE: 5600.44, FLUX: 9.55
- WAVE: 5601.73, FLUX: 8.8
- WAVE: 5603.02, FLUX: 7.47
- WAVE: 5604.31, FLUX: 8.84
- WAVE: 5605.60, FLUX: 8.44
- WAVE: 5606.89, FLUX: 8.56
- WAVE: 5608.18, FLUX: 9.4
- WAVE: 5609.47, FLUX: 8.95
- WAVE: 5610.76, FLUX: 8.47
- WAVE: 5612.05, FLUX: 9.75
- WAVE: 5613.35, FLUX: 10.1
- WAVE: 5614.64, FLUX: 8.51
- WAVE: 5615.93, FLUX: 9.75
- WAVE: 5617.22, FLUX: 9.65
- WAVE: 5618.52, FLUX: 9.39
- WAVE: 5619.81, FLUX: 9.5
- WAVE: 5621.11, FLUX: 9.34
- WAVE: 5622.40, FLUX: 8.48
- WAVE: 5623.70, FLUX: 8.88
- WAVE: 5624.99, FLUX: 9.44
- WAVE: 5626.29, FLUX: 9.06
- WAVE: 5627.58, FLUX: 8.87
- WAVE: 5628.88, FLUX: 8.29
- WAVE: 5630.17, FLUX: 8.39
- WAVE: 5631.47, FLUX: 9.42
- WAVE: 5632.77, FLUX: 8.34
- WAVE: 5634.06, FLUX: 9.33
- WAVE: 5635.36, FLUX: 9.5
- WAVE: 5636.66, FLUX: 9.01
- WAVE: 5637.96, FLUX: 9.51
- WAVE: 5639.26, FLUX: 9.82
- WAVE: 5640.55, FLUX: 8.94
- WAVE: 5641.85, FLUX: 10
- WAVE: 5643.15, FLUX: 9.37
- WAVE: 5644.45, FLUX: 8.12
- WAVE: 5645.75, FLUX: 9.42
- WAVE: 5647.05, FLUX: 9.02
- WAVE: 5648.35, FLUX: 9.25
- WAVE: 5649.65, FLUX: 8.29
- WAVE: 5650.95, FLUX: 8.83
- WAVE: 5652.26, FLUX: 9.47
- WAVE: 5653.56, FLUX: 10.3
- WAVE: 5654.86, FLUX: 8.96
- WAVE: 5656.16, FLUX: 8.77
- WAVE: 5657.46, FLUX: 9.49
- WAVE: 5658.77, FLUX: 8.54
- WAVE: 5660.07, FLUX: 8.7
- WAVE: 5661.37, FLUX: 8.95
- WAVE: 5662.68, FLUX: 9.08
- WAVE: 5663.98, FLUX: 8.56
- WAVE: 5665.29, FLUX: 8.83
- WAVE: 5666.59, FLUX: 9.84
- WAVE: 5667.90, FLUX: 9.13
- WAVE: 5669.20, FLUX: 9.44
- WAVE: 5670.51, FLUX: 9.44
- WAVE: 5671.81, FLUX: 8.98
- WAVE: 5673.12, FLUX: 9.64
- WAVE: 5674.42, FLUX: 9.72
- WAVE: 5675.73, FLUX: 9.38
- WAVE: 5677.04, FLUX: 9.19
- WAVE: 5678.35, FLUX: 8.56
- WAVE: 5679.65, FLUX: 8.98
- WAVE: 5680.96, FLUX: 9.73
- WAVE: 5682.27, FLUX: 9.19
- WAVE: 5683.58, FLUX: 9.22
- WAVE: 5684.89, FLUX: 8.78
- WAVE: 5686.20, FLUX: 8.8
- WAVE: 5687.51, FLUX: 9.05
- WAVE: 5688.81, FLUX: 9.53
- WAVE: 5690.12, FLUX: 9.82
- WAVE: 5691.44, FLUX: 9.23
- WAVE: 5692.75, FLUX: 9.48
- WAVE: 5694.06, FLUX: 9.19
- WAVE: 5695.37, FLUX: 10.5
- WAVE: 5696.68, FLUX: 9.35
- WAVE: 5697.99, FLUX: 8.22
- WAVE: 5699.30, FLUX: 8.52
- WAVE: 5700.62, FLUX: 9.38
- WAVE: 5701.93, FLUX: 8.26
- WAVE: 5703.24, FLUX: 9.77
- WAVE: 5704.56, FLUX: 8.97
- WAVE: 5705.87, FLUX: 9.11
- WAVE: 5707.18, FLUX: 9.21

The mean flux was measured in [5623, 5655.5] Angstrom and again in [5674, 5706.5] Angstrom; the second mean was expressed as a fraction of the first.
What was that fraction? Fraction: 1.01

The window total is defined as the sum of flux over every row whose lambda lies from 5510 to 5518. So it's 54.9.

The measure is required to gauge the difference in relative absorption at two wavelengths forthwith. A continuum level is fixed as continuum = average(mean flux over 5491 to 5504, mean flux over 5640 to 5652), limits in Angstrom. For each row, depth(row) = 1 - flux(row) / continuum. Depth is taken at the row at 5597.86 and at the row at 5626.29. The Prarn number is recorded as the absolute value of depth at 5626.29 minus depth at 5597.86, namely 0.011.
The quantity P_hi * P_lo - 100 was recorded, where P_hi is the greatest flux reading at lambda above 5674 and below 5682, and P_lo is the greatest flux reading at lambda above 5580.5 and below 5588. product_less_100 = -6.9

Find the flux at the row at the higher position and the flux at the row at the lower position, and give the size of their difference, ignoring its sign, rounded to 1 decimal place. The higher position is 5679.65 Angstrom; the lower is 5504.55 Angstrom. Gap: 0.9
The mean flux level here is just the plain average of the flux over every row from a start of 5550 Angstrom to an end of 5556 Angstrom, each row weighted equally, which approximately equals 9.46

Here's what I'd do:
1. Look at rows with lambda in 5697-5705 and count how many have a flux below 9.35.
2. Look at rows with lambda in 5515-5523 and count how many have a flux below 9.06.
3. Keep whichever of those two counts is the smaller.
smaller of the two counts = 1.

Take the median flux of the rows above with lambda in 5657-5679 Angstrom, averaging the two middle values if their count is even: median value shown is 9.13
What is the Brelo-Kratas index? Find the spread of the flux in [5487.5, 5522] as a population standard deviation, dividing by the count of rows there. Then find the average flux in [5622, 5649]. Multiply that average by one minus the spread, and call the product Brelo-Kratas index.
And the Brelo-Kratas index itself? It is 4.6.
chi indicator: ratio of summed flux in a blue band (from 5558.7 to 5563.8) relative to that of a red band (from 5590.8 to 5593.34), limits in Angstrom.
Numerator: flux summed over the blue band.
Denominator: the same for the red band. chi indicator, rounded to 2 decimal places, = 2.06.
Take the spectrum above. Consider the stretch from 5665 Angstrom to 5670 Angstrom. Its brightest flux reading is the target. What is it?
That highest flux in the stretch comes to 9.84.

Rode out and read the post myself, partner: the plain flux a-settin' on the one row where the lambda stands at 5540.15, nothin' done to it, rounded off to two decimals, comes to 10.30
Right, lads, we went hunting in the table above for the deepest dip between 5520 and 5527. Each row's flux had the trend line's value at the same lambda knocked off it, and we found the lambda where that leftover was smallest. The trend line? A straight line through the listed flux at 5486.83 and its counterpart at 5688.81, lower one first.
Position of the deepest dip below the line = 5523.59 Angstrom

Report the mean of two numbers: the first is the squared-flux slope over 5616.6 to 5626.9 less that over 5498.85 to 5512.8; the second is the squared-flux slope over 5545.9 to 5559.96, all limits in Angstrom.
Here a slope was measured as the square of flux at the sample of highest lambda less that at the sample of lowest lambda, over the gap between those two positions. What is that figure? -1.3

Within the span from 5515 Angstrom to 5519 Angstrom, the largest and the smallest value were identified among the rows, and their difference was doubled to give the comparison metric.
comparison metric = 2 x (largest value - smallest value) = 1.9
